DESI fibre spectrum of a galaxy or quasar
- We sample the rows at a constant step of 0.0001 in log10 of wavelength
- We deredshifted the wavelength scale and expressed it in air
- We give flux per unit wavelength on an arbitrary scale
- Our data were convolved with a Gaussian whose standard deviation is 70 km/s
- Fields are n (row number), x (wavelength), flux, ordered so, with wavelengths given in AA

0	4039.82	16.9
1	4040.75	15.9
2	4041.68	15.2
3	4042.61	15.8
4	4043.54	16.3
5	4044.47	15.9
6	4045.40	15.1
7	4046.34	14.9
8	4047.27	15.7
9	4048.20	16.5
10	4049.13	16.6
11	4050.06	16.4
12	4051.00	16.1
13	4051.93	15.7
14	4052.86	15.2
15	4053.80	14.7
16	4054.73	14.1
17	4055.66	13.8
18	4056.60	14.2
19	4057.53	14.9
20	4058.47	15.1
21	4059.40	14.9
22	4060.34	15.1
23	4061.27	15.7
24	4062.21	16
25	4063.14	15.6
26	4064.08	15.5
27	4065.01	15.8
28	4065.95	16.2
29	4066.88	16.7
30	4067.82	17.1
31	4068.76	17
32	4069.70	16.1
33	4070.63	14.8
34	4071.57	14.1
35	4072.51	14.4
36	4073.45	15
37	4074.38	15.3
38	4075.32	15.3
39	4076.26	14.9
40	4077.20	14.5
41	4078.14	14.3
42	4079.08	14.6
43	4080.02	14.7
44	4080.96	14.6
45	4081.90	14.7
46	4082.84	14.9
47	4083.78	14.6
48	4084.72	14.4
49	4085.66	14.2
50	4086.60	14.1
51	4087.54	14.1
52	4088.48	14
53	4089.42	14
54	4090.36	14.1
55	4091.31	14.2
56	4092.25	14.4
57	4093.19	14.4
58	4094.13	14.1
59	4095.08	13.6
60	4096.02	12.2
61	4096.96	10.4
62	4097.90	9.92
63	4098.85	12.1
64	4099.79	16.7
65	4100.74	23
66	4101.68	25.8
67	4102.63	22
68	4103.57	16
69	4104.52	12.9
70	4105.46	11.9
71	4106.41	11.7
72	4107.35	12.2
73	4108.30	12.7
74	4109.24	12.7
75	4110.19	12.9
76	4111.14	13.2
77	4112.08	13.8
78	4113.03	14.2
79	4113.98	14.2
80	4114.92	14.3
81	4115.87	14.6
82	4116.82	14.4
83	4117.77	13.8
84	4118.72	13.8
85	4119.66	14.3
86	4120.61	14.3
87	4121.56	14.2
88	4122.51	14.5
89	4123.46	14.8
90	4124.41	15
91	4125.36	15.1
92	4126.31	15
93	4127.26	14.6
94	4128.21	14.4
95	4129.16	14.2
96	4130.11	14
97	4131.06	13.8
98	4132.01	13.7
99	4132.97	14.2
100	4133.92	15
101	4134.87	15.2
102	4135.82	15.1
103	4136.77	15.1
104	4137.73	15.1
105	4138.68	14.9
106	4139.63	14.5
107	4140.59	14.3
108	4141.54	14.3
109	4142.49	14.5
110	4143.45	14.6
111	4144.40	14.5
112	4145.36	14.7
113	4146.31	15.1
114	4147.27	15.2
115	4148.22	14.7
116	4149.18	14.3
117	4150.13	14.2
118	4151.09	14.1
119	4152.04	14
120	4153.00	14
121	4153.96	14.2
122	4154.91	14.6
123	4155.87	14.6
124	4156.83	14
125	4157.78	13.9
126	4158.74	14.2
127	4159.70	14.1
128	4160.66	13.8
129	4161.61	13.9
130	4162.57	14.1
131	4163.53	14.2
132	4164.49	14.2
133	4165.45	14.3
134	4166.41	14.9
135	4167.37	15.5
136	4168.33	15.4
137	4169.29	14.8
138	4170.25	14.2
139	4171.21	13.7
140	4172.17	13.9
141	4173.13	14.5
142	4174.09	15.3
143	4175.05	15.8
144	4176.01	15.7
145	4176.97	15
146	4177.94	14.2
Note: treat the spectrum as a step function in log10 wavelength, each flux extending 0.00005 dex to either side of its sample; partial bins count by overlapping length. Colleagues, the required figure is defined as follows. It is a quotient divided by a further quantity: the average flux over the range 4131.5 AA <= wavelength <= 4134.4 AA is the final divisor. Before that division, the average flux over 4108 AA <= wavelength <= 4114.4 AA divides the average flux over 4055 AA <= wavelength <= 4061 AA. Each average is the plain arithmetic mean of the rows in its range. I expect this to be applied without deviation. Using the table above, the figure 0.077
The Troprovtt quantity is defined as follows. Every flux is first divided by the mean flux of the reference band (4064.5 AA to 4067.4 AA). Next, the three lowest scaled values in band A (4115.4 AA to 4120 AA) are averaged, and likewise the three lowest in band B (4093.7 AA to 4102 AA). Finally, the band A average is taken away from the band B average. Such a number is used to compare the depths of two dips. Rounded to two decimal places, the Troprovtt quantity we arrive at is -0.19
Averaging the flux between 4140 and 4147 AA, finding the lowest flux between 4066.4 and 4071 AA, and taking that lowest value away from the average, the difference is -0.23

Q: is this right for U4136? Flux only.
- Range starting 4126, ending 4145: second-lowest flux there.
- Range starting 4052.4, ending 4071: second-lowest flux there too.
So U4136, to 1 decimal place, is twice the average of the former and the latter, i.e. 27.9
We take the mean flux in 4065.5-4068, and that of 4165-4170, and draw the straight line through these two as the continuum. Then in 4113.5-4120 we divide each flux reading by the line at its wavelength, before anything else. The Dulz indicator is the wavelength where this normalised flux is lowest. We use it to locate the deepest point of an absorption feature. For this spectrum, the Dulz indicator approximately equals 4117.77 AA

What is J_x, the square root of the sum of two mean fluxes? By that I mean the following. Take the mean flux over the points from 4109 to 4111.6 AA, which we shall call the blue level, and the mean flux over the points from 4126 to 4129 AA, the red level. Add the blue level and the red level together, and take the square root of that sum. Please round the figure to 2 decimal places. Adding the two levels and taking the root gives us 5.25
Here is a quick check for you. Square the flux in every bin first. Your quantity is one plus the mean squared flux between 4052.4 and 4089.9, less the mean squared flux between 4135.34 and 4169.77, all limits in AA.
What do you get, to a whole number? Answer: 16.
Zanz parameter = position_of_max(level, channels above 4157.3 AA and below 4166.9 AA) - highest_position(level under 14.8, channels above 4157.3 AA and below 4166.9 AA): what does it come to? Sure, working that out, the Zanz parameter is 1.0 AA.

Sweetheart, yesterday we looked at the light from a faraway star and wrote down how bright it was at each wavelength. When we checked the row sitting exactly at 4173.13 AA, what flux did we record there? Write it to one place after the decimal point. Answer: 14.5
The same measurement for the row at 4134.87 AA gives 15.2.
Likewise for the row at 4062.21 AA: 16.0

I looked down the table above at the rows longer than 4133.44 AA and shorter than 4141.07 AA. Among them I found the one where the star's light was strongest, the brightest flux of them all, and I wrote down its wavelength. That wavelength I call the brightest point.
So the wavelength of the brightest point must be 4134.87 AA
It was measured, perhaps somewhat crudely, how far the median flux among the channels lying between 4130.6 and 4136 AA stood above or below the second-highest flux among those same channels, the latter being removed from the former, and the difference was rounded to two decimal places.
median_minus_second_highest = -0.50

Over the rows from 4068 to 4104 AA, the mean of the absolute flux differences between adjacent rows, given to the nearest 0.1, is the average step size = 1.0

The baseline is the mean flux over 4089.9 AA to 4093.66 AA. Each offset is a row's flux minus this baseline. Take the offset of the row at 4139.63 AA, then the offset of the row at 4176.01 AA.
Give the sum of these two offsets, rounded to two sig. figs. 1.7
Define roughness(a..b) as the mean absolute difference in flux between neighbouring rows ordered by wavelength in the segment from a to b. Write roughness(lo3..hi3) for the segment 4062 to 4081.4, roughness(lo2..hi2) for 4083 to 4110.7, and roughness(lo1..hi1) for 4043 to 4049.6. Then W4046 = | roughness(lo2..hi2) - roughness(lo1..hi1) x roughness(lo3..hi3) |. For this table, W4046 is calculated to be 1.1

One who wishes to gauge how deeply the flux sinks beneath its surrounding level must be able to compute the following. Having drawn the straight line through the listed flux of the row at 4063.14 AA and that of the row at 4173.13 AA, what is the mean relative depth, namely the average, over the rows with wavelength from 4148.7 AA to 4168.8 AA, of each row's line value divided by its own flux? 1.02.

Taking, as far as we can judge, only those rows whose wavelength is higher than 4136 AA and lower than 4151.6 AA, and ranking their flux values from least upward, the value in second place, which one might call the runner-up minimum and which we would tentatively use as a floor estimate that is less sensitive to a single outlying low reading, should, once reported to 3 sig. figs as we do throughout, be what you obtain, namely 14.2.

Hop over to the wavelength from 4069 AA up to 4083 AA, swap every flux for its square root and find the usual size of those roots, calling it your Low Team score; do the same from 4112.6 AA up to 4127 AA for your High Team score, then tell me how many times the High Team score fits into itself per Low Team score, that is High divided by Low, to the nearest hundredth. 0.99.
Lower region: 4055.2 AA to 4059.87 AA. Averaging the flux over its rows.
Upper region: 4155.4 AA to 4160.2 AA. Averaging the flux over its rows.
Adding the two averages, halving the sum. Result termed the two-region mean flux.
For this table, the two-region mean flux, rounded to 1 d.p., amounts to 14.4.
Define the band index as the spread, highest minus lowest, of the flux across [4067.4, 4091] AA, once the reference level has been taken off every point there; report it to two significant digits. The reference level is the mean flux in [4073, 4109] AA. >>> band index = 3.1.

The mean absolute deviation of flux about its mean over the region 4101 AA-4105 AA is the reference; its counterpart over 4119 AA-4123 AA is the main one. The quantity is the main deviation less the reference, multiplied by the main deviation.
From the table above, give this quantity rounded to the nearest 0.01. -0.41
